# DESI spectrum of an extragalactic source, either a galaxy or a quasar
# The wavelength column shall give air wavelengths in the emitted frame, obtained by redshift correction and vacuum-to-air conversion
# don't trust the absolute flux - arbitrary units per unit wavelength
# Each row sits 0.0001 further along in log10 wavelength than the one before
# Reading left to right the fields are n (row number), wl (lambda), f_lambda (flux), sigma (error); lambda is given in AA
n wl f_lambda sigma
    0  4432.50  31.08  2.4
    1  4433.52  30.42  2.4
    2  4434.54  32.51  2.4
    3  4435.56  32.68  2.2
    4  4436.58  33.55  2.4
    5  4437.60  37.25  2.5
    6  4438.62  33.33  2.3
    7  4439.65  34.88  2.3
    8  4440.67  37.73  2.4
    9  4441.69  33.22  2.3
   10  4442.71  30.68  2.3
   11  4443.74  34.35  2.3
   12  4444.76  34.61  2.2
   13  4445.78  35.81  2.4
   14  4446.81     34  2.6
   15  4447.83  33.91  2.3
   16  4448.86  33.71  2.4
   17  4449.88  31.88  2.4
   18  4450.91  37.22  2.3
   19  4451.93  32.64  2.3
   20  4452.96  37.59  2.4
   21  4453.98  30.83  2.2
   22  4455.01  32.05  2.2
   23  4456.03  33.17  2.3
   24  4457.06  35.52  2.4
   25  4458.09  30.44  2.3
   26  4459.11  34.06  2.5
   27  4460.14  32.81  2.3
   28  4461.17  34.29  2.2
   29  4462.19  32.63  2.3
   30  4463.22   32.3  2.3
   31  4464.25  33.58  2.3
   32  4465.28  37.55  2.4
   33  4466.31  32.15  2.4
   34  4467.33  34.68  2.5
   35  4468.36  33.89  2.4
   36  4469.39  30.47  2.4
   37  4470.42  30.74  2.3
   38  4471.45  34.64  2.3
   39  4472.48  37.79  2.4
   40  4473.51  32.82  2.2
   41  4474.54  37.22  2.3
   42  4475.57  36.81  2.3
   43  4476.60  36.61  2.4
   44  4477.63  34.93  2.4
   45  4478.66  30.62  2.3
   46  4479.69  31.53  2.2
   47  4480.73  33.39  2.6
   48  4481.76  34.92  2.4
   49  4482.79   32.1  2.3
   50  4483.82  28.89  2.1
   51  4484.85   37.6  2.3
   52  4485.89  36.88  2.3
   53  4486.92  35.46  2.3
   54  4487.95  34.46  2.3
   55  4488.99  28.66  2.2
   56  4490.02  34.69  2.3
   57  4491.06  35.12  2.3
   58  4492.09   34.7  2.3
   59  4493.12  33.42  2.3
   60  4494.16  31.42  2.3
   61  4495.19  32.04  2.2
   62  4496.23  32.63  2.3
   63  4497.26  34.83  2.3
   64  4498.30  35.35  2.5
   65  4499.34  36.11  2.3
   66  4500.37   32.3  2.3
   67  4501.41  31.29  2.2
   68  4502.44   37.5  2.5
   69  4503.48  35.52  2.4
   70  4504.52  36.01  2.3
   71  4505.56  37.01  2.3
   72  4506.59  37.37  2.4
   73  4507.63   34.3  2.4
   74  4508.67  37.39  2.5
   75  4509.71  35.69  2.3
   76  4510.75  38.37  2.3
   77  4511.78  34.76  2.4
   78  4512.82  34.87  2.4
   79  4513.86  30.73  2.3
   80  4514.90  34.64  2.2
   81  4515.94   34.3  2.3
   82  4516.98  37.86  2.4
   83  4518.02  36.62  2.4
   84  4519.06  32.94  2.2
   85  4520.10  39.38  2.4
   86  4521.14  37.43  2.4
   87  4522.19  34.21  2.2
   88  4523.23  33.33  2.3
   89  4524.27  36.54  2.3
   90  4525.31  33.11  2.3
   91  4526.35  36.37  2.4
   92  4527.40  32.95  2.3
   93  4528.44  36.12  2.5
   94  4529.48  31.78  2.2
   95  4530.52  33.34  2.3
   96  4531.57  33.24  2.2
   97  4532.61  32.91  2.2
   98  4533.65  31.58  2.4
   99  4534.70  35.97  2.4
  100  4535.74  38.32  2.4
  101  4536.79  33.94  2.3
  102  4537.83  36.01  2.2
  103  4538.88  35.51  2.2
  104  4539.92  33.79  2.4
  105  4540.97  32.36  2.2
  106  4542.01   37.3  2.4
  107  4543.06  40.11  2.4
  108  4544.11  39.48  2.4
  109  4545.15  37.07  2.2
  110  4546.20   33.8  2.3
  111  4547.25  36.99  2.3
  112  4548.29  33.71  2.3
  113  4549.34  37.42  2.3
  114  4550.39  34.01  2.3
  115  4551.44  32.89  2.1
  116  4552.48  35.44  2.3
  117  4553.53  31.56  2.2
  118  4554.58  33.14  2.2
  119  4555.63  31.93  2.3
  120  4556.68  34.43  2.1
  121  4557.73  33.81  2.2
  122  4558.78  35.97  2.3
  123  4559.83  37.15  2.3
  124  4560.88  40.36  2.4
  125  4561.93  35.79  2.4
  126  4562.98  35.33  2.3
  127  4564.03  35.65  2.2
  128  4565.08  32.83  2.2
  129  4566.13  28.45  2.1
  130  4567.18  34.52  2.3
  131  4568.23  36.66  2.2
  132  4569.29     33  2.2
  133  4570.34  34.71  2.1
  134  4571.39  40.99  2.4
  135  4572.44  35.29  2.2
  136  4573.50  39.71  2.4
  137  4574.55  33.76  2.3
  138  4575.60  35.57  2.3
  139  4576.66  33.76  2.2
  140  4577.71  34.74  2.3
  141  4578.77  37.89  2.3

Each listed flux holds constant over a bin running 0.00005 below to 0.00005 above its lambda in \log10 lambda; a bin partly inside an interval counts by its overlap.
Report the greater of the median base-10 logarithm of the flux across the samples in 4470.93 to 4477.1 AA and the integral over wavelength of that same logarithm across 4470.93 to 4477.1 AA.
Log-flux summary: 10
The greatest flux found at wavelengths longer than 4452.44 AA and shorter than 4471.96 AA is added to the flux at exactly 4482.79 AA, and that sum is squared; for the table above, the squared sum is 4857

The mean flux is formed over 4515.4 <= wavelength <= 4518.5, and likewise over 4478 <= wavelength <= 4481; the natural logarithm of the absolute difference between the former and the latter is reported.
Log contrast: 1.5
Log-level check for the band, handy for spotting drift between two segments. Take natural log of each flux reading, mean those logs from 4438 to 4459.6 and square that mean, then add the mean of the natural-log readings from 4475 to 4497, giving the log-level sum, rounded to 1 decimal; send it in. 15.9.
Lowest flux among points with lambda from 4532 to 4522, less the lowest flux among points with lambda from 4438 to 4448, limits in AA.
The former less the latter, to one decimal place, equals 1.1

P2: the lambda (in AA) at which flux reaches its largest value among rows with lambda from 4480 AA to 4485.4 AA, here 4484.85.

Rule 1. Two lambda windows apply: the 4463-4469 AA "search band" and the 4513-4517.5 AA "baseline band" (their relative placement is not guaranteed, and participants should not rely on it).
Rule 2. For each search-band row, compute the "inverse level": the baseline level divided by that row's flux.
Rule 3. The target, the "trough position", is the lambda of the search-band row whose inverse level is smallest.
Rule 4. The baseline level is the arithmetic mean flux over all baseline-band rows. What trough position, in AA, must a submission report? 4465.28 AA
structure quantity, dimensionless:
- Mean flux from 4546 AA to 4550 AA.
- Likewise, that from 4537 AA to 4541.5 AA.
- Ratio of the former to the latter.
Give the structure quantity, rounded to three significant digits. 1.03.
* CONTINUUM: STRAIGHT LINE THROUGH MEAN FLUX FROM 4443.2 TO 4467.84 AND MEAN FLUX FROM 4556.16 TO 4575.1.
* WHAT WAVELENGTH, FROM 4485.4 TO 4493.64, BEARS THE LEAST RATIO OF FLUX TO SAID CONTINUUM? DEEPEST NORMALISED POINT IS 4488.99 AA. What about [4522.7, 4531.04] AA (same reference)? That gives 4529.48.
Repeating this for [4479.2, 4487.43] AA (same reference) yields 4483.82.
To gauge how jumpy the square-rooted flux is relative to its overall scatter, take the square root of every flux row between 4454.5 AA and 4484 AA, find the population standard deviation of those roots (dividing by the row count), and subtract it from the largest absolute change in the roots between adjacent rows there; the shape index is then 0.26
